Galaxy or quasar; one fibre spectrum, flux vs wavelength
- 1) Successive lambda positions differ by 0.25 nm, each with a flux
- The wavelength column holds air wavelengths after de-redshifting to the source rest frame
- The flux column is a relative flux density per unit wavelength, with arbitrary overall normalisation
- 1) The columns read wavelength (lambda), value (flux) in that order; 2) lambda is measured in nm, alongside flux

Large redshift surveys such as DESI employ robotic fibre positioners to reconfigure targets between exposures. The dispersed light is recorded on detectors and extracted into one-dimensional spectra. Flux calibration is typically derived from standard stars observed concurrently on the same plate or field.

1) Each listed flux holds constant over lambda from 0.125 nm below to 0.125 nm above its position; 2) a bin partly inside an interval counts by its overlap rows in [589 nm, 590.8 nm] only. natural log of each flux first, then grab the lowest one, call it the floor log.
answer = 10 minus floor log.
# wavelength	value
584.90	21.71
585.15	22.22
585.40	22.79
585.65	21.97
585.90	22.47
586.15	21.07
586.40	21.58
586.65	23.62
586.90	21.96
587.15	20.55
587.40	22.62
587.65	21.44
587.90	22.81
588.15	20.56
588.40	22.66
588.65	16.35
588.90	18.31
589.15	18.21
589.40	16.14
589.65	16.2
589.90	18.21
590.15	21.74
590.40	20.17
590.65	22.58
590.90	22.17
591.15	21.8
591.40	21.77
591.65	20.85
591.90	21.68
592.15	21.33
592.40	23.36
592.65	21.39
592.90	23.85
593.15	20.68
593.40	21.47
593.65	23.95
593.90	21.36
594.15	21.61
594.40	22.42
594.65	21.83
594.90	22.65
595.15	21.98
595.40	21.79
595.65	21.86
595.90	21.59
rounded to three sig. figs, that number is 7.22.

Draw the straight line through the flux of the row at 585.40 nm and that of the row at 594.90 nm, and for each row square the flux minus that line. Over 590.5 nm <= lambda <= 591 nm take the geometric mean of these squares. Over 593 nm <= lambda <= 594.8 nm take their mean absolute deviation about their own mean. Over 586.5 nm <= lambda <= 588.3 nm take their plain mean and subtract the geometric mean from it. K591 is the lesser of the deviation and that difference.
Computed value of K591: 0.8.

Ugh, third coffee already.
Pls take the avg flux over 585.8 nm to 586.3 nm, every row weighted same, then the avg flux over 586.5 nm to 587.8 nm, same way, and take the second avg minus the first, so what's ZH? 0.3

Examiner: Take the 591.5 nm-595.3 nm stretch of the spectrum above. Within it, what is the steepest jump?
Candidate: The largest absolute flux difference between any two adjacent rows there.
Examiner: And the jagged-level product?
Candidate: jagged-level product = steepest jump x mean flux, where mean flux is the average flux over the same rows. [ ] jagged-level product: 70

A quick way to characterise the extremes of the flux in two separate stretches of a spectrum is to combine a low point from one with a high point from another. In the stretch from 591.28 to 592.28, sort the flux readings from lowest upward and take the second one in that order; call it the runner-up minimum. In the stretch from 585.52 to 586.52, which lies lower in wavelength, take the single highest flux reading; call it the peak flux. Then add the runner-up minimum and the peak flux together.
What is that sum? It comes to 43.8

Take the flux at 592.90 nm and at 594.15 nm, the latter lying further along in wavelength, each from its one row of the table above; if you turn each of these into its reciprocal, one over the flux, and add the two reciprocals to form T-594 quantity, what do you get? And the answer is 0.088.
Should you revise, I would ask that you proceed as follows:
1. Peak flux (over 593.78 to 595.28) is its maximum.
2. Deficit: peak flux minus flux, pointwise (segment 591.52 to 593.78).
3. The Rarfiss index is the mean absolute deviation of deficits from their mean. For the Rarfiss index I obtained 1.1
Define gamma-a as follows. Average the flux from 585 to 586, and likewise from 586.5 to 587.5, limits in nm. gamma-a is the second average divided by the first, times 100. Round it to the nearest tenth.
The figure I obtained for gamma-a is 99.2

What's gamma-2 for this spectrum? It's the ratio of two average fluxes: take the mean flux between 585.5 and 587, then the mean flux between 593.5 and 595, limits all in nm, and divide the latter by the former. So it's 1.01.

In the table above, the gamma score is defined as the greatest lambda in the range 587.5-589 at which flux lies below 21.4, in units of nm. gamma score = 588.90 nm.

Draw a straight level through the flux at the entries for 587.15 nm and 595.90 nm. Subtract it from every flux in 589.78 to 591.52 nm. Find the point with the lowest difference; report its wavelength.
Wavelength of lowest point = 589.90 nm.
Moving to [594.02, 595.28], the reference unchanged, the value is 594.15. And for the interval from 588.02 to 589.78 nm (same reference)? 589.40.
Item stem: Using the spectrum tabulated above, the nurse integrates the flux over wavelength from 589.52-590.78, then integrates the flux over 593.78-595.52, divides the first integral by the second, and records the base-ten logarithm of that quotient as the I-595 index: -0.2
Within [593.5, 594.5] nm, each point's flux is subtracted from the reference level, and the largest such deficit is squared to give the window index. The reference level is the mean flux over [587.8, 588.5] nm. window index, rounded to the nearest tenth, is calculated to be 0.4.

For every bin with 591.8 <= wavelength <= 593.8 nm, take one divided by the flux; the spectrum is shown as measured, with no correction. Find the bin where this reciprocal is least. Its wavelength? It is 593.65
